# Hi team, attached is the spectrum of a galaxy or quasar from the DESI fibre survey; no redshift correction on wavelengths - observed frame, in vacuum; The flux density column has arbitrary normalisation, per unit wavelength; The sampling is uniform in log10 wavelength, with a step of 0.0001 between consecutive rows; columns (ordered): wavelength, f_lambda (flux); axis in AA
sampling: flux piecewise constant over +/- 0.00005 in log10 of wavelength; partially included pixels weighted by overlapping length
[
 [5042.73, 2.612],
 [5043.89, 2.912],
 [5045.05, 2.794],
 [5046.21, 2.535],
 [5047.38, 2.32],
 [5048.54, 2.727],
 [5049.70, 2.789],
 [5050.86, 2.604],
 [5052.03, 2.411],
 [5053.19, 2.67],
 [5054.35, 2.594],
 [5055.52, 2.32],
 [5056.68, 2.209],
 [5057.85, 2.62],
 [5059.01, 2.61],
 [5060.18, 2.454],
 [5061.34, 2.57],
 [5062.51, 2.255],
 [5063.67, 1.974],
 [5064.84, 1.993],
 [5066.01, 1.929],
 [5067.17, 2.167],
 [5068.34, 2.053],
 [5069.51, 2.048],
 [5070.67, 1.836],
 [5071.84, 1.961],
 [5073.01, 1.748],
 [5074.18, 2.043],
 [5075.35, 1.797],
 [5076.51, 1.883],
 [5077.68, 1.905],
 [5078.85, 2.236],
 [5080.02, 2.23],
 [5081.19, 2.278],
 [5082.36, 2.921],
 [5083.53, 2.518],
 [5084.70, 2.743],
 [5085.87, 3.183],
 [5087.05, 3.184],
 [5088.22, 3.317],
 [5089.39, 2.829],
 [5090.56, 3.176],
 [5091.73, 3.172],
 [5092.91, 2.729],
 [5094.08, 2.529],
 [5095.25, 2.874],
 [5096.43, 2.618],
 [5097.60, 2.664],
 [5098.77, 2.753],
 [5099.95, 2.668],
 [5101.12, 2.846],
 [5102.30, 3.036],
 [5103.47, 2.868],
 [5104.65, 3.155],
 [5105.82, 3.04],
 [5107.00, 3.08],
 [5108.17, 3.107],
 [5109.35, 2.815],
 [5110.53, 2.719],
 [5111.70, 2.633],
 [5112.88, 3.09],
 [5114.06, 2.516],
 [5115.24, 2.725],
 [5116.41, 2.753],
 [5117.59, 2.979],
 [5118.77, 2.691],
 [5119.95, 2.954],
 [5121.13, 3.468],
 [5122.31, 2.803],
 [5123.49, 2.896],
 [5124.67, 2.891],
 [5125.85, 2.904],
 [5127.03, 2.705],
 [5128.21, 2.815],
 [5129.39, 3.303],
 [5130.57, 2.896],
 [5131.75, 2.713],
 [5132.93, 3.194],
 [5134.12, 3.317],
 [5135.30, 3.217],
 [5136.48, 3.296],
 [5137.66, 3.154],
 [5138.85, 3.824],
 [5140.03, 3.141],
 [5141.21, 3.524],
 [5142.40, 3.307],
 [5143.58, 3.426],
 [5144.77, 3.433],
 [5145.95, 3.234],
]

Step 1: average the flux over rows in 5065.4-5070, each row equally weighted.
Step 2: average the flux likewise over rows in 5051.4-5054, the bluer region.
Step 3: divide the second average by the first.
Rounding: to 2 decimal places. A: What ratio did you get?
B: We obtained 1.24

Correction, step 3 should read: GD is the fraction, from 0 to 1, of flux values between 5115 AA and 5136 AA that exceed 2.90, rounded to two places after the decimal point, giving 0.44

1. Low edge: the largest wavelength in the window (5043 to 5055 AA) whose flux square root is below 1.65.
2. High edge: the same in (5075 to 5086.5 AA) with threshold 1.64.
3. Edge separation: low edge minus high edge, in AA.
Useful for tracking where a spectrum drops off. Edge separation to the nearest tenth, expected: -29.2 AA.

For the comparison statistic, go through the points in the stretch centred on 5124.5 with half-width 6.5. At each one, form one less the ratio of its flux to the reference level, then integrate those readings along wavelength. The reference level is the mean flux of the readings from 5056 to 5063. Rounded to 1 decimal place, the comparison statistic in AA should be -2.6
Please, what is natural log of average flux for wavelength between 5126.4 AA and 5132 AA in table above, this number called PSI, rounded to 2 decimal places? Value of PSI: 1.06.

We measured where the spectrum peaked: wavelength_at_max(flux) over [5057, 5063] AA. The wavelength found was 5057.85 AA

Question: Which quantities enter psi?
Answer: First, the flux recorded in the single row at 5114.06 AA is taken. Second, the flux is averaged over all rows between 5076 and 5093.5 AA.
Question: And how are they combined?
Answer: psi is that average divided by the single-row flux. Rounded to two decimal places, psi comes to 1.07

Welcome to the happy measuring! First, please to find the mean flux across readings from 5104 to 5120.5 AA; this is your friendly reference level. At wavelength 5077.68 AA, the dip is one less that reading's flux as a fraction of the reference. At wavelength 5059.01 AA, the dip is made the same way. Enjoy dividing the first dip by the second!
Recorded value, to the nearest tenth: 3.7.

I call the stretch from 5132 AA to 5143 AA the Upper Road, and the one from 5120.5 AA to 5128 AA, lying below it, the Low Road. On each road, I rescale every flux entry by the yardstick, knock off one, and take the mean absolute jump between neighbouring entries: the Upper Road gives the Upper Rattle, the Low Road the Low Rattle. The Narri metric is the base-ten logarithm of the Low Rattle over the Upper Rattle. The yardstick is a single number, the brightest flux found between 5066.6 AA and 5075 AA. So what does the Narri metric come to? -0.19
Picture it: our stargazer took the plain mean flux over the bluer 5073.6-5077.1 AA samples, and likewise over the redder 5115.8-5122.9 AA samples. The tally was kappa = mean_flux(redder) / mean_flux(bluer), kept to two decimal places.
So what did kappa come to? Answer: 1.54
